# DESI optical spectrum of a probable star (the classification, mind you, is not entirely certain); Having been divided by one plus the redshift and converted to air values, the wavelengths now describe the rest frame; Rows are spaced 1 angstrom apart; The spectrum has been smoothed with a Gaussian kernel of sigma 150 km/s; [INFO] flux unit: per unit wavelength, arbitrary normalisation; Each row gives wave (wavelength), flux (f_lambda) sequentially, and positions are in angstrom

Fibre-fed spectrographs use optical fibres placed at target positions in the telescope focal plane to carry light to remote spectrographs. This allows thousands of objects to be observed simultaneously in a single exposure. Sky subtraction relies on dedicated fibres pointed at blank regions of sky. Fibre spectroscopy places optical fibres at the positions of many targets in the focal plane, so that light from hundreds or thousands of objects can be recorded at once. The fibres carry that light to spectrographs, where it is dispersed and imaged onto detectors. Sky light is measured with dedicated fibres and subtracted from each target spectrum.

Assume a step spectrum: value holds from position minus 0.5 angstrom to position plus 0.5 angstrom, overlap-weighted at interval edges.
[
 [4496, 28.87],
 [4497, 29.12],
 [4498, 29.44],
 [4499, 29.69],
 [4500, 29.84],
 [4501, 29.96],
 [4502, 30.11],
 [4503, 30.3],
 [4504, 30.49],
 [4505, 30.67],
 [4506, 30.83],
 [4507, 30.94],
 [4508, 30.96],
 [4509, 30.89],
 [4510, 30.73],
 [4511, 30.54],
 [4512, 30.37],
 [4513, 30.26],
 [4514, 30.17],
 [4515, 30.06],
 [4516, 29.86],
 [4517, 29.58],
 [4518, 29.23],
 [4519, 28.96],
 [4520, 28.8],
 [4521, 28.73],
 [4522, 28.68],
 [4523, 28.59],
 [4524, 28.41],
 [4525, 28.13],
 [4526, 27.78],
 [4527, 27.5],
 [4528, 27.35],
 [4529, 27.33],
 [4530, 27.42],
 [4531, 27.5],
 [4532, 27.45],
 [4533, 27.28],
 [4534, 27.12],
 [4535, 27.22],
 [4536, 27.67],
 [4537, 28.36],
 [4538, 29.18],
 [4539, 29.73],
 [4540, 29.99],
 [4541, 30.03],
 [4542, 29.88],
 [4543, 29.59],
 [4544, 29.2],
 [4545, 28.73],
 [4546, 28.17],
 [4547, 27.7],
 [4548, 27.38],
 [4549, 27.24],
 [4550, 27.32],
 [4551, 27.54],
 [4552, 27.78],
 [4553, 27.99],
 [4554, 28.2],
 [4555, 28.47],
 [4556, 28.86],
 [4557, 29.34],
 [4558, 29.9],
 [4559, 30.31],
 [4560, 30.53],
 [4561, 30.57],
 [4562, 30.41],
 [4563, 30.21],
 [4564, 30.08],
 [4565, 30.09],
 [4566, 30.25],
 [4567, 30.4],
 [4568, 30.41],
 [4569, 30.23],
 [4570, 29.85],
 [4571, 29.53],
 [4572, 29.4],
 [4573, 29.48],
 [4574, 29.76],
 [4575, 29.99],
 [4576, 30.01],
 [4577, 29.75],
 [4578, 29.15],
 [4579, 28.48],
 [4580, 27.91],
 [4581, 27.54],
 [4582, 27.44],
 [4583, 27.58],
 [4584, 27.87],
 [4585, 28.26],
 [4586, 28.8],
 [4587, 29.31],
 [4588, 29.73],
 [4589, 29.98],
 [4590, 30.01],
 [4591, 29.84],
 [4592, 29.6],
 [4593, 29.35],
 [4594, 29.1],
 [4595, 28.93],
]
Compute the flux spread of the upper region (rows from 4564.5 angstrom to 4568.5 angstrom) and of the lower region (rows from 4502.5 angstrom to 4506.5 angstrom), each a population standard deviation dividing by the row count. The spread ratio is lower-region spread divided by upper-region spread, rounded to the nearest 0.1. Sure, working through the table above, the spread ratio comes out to 1.5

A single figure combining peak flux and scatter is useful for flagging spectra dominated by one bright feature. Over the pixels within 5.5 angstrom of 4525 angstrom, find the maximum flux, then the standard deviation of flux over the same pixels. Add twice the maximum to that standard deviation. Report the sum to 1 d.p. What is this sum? 58.2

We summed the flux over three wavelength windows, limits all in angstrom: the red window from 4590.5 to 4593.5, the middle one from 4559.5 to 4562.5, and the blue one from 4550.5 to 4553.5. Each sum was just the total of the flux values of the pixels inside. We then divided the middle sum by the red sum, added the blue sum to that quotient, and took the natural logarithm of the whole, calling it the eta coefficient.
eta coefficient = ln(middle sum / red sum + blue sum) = 4.43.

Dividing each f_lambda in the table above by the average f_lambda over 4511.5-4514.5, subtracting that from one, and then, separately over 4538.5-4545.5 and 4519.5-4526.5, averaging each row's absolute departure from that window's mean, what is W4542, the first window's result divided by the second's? 1.2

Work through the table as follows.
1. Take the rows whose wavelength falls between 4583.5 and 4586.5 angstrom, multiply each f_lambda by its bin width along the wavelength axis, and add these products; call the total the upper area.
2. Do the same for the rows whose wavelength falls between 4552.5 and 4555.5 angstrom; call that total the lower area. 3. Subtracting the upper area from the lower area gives -0.3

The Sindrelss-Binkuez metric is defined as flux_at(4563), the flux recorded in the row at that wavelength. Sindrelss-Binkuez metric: 30.21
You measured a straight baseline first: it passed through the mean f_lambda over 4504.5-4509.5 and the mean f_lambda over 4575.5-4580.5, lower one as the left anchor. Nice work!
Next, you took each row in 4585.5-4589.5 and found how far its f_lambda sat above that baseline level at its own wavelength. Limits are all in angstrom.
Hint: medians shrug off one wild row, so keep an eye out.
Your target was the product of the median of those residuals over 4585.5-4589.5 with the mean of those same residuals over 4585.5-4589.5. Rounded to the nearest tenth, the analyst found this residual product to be 0.4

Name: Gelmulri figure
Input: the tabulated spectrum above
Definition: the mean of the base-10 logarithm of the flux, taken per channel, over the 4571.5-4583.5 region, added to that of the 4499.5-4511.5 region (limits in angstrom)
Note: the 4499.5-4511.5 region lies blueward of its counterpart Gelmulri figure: 2.94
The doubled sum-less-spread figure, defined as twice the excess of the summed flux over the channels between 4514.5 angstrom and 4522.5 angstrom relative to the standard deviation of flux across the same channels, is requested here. 467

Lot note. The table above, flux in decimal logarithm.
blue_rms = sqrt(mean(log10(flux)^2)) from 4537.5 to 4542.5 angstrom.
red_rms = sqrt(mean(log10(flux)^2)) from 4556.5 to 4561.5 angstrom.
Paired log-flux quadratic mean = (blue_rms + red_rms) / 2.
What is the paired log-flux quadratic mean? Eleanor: 1.48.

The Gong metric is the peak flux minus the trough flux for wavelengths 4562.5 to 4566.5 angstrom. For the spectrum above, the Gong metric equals 0.2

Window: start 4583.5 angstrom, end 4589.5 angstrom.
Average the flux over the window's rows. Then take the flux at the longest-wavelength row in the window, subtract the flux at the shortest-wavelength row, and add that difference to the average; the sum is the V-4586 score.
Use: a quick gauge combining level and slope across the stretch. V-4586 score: 31.1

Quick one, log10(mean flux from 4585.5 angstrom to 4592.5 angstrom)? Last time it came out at 1.471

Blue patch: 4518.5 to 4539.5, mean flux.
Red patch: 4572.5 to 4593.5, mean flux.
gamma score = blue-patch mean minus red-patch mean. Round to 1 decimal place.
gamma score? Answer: -1.0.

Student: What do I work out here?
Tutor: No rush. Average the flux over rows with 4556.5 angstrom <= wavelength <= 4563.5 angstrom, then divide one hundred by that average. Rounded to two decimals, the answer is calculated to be 3.31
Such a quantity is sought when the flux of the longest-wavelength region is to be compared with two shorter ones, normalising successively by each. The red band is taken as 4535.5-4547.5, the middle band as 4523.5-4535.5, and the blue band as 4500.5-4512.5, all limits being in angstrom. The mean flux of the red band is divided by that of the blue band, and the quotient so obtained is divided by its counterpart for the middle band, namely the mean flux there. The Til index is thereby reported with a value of 0.0345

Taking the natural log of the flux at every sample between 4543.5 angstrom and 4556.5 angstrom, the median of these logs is 3.33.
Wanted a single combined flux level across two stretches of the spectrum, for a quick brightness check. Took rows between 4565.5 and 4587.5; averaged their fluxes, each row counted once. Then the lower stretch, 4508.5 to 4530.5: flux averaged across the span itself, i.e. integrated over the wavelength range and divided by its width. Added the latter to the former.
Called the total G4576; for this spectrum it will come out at 58.22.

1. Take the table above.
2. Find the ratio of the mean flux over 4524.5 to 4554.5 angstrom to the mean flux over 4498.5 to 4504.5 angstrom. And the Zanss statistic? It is 0.94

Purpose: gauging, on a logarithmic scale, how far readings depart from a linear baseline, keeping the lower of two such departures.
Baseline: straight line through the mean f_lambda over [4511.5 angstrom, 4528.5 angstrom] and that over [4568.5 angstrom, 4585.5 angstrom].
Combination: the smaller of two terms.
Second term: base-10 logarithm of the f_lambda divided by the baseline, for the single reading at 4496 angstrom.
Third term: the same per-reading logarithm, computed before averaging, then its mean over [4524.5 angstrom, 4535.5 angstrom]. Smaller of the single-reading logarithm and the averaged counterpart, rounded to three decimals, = -0.023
